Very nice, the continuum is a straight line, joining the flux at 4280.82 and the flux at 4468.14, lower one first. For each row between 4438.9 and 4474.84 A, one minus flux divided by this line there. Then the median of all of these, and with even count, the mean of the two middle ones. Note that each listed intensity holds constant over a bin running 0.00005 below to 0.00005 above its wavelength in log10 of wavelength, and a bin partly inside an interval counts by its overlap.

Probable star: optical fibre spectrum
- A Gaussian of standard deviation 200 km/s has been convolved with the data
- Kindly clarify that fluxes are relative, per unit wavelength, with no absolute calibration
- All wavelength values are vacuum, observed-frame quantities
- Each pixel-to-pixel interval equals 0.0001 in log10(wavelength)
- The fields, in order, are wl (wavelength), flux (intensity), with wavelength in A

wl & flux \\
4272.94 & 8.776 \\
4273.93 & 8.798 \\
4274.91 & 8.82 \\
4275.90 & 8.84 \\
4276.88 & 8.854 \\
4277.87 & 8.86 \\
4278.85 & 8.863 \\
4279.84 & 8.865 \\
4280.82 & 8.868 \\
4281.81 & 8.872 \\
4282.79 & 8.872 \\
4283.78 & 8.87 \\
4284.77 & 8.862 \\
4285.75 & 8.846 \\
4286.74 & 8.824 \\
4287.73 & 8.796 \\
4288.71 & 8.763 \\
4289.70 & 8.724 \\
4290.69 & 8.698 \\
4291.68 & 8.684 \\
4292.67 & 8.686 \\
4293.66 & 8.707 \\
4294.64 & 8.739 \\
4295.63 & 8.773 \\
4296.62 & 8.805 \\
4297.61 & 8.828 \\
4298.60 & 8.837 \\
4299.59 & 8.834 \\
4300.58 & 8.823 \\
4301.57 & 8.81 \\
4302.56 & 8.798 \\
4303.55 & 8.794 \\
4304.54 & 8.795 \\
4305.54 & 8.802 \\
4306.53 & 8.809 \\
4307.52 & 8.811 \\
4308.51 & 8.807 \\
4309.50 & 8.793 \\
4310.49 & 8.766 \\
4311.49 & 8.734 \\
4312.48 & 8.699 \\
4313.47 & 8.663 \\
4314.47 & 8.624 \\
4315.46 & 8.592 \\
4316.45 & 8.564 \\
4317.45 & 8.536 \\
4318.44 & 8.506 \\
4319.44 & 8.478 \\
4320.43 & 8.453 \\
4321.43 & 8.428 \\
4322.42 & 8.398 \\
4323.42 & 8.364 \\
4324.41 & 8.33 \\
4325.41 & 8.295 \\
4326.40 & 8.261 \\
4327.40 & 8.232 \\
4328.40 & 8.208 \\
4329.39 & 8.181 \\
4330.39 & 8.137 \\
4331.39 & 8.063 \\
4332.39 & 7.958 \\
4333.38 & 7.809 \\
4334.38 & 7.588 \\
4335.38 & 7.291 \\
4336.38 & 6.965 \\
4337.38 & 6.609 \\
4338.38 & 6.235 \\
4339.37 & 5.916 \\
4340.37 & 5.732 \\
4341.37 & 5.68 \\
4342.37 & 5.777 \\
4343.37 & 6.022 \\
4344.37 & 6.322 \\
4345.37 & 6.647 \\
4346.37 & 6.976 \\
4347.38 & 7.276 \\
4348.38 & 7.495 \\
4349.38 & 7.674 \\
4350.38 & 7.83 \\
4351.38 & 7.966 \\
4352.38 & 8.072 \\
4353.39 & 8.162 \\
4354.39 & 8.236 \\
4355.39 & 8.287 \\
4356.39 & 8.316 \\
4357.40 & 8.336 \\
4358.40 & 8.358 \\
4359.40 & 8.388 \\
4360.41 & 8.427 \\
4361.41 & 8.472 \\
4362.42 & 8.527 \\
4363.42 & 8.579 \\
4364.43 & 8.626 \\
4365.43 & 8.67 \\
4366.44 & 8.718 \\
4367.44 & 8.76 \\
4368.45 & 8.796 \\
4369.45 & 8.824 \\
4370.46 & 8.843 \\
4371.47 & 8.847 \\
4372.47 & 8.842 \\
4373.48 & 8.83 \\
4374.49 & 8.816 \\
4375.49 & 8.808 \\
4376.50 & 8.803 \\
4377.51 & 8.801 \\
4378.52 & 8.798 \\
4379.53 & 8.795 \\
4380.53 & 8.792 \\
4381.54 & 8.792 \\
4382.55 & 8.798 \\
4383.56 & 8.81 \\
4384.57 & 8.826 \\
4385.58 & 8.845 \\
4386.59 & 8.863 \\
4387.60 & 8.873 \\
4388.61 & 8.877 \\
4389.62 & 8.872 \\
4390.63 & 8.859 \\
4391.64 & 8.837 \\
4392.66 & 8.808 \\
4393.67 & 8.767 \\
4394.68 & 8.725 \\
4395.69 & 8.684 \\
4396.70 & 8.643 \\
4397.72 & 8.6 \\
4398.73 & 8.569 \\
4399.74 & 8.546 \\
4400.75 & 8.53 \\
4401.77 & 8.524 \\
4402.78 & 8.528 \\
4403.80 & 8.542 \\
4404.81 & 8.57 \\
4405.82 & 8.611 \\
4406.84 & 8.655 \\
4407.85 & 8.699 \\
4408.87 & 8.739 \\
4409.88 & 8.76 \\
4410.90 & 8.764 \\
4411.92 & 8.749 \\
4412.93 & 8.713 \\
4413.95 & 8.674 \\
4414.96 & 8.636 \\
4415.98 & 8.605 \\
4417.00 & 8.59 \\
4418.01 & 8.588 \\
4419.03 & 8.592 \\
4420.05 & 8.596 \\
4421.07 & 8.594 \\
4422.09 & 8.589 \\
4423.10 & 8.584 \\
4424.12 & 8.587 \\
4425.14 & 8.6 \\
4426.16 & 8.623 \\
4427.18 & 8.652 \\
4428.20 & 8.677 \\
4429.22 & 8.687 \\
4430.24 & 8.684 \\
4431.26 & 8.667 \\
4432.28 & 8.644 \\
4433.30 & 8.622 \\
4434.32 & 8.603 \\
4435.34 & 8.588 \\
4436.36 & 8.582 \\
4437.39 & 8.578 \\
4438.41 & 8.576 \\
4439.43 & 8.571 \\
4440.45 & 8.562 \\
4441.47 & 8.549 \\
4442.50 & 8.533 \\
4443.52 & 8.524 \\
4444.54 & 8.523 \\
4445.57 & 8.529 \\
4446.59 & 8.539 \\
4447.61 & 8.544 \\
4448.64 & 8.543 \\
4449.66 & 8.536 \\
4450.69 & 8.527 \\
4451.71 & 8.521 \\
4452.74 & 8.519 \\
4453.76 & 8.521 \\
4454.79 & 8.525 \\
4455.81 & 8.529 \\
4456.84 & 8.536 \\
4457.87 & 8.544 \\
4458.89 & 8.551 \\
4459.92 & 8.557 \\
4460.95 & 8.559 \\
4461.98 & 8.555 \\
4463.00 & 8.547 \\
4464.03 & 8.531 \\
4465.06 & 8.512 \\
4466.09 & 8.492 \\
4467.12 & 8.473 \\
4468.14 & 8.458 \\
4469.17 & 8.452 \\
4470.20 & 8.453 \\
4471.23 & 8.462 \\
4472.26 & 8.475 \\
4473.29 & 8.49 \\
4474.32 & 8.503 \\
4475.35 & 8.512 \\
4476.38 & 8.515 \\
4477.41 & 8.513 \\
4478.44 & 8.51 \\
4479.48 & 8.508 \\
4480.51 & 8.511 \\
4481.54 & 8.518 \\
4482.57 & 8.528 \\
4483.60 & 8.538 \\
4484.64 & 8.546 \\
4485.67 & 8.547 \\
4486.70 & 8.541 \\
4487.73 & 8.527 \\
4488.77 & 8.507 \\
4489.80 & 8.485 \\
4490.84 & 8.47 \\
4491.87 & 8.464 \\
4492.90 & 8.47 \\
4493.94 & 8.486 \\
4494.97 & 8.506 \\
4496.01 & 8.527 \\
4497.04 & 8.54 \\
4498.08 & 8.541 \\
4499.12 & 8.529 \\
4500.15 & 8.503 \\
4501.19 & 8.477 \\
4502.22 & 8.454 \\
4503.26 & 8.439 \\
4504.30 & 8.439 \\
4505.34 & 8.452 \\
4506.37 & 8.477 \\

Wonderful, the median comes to -0.004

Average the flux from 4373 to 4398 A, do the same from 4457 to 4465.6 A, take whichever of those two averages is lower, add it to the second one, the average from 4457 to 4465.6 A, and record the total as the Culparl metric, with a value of 17.1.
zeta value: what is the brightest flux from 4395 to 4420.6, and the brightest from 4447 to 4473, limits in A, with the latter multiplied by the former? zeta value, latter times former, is 75.0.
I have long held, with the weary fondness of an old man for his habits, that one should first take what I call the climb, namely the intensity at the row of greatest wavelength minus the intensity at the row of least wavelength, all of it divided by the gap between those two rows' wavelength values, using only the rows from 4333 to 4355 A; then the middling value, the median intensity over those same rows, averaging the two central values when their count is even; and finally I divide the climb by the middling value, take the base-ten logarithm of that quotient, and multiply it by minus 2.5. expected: 6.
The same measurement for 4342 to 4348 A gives 3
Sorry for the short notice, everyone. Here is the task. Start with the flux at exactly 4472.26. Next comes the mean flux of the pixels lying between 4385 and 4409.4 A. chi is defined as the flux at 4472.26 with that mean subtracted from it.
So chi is -0.22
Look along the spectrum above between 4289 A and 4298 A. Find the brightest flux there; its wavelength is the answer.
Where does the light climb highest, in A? 4297.61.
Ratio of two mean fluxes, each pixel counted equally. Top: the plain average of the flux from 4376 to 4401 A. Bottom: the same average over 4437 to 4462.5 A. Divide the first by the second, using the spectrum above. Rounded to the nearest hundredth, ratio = 1.03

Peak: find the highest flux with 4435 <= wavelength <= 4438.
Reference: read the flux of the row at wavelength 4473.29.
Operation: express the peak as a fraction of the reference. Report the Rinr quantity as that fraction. 1.01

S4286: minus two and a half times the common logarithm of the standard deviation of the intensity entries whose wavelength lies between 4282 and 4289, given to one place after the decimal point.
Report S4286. 3.5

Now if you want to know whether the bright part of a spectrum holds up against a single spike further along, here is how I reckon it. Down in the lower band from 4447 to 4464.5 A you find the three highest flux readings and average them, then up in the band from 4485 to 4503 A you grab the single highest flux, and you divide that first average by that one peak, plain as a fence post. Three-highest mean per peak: 1.00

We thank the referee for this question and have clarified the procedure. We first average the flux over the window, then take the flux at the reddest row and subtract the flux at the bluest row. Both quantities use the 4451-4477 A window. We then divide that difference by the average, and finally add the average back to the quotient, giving 8.51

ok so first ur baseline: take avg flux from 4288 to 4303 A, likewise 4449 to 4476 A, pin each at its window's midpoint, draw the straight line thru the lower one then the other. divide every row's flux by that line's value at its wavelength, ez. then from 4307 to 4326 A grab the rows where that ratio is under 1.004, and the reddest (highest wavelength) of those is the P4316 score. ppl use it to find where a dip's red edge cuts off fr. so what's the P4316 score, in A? 4325.41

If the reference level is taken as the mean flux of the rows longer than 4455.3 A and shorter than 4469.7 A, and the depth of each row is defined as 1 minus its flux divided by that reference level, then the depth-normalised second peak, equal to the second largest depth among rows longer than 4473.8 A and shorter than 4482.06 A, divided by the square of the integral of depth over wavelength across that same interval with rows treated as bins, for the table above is 17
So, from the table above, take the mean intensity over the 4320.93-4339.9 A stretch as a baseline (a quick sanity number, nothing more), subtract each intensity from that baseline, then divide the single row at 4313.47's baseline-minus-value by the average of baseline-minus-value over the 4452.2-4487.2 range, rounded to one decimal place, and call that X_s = 1.2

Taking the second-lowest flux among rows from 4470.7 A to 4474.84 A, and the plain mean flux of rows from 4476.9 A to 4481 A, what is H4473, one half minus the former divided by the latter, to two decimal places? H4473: -0.50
